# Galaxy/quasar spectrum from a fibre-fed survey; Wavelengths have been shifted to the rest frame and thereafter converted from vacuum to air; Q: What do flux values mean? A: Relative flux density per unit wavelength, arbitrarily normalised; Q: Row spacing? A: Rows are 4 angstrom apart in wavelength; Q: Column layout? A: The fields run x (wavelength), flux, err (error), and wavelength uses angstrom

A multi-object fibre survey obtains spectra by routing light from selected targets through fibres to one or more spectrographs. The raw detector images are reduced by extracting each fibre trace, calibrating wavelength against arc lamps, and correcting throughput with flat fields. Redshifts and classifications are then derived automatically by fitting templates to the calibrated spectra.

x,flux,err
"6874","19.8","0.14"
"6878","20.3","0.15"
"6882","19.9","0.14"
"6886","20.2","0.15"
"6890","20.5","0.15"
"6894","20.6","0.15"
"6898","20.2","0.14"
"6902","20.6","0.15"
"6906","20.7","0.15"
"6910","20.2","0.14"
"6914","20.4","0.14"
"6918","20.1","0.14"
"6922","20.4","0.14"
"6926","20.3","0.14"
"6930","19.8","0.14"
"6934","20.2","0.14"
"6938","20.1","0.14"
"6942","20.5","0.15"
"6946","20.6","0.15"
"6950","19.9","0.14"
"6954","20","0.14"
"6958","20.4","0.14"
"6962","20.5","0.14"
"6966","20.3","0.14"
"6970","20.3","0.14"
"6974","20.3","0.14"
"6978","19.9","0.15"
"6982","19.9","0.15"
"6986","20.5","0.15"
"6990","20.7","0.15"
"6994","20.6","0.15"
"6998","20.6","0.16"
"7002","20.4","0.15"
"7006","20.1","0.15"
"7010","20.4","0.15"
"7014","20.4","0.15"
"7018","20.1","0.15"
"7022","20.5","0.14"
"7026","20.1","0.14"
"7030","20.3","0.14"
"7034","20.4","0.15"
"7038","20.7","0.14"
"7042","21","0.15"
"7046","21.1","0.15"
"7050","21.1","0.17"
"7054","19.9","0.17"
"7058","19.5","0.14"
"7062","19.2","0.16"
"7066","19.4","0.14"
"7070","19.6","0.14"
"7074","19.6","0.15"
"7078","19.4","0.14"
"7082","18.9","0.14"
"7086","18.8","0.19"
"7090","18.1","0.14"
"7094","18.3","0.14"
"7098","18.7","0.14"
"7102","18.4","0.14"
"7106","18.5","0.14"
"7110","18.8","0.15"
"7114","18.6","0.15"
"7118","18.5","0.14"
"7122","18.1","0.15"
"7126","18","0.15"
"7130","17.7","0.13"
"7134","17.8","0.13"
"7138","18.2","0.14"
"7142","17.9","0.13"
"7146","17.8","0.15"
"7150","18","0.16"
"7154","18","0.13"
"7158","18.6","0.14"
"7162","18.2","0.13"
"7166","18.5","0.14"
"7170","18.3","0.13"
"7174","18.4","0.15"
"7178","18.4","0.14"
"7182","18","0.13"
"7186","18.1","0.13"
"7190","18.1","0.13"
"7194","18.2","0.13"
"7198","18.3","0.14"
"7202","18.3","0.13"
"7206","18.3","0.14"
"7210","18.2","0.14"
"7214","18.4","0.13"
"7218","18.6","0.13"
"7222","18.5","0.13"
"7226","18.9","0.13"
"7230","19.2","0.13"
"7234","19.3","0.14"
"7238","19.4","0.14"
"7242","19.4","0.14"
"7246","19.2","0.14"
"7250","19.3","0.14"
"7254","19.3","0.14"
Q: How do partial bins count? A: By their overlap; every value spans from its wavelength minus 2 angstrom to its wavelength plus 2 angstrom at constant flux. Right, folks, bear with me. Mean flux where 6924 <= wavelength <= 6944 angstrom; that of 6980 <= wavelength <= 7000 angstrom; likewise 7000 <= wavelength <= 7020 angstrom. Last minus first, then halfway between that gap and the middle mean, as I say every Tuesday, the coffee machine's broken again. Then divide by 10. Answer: 1.03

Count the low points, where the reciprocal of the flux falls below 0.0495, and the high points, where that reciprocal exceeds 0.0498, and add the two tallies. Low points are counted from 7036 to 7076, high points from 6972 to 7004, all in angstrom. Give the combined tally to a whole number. 6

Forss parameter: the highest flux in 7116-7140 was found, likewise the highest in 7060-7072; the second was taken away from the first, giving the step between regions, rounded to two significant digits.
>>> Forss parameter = -1.1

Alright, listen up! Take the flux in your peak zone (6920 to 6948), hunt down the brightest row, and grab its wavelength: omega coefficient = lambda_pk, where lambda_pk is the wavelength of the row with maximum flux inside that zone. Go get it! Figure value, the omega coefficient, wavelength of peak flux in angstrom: 6946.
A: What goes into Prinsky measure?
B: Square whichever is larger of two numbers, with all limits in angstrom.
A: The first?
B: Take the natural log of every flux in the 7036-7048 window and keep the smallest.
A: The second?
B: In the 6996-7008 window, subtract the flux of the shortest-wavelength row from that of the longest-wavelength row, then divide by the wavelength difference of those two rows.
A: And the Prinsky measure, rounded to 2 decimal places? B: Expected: 9.18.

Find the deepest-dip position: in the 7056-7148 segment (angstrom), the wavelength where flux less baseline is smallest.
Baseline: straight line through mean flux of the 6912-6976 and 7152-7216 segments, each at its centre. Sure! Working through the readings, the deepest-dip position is 7130 angstrom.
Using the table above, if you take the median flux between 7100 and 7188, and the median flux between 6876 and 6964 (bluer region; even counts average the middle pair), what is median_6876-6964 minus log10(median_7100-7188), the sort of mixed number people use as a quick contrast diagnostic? 19.0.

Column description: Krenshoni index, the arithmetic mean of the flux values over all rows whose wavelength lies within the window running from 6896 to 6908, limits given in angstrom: 20.5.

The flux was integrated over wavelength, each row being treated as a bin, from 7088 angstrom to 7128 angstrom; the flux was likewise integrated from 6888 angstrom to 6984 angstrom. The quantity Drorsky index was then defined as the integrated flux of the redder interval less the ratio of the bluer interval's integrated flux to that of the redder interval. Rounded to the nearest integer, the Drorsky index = 733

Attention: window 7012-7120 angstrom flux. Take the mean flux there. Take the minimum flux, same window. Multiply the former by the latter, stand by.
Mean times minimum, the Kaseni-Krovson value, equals 354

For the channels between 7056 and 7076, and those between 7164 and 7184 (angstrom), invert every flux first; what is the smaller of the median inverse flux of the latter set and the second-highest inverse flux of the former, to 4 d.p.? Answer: 0.0515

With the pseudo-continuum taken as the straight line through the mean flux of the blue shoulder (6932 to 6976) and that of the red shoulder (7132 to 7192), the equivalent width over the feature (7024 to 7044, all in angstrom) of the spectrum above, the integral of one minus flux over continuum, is -1.1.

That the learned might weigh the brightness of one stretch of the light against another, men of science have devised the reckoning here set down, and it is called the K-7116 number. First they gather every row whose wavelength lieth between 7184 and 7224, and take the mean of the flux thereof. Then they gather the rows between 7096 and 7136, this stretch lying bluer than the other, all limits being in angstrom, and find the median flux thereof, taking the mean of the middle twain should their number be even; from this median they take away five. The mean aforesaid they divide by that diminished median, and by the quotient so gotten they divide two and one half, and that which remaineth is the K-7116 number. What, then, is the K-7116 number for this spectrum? 1.84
